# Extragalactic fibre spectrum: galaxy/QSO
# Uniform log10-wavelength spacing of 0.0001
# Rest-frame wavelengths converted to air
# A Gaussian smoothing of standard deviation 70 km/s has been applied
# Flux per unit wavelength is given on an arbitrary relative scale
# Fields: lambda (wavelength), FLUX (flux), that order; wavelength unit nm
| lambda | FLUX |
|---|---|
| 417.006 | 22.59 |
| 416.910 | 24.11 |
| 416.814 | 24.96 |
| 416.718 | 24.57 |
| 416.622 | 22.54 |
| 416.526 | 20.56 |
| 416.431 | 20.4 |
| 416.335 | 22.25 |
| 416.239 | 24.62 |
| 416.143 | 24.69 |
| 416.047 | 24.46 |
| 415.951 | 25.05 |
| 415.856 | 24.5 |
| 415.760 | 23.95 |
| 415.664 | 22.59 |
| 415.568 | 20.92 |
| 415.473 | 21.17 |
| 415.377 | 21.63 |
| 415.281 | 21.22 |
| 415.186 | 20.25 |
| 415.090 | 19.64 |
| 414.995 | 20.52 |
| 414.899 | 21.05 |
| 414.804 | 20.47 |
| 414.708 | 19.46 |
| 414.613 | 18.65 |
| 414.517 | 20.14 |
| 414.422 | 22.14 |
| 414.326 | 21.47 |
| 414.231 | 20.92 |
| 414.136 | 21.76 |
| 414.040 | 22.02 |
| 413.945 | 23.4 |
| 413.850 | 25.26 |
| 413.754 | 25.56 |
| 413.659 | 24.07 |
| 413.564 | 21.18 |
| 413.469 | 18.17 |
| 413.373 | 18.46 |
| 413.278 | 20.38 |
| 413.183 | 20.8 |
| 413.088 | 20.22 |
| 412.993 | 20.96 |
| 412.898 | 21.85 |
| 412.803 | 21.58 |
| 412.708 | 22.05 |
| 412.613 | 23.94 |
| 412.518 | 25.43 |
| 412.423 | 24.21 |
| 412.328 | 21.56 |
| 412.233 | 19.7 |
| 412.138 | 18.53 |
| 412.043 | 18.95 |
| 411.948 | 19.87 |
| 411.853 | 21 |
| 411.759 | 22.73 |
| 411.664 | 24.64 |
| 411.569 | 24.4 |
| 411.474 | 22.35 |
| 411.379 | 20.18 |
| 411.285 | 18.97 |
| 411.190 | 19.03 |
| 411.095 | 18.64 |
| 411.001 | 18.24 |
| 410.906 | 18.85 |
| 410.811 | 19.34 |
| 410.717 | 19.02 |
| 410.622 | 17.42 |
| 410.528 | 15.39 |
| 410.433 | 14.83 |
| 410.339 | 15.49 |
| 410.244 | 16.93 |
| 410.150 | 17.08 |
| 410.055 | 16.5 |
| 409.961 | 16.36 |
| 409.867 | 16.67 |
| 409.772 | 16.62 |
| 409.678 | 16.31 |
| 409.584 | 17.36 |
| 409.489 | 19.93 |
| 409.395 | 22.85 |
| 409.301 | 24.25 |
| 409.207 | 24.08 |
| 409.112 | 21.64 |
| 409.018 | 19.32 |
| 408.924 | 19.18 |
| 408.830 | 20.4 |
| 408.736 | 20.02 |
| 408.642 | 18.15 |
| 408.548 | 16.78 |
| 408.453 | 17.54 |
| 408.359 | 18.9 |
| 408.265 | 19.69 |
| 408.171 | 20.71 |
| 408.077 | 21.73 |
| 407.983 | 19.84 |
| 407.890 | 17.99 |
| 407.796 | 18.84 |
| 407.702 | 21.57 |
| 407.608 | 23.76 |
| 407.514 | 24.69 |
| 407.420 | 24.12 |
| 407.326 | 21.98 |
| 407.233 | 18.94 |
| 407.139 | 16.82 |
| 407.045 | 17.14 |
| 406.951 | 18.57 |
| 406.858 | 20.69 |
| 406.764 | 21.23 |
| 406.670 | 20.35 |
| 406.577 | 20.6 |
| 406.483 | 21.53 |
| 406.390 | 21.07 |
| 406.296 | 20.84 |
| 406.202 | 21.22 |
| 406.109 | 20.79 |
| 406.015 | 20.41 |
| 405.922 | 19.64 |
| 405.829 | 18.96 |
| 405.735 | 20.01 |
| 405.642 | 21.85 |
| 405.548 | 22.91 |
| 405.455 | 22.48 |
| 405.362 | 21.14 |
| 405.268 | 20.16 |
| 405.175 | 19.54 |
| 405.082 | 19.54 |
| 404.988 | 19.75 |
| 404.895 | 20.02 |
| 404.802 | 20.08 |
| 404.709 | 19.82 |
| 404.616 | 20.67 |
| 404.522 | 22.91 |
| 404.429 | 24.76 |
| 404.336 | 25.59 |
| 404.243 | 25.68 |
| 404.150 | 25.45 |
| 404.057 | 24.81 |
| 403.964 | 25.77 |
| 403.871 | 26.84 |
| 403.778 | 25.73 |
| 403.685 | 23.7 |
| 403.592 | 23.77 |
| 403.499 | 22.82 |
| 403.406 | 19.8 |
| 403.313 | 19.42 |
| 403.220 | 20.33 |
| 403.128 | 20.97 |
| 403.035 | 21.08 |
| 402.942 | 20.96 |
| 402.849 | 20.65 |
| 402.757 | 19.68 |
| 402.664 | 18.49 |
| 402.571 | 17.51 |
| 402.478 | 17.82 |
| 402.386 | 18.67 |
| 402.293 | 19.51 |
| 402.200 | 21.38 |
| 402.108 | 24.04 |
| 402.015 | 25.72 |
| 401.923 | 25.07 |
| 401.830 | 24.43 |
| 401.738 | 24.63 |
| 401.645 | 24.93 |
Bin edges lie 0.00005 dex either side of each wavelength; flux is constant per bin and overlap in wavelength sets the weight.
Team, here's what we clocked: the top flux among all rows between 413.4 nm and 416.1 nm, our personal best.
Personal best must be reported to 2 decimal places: 25.56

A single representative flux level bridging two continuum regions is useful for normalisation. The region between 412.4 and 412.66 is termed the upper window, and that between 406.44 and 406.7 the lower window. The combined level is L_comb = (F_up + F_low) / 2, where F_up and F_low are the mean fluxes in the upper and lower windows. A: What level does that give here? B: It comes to 22.7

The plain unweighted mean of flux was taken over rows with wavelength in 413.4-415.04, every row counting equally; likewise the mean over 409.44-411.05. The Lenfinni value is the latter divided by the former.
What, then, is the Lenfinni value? 0.80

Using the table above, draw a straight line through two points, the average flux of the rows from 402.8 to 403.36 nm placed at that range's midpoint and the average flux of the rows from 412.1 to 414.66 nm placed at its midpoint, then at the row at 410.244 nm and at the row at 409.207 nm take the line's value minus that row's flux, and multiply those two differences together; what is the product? -13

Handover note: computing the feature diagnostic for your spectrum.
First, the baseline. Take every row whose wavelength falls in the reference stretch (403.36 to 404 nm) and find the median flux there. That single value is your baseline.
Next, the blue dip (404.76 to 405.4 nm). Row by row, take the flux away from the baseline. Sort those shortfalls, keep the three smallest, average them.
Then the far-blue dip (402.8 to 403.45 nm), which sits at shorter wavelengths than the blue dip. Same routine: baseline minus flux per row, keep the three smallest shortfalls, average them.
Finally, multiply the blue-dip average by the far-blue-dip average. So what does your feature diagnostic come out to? 9.2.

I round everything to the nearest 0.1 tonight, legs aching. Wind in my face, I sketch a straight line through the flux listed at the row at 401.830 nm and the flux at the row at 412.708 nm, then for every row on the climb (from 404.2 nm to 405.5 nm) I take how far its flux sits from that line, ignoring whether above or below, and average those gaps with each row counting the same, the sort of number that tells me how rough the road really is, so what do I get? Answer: 2.8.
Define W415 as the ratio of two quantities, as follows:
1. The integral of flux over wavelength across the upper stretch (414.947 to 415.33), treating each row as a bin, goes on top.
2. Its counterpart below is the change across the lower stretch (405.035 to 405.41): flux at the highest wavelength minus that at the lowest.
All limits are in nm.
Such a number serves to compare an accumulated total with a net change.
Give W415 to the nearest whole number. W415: 5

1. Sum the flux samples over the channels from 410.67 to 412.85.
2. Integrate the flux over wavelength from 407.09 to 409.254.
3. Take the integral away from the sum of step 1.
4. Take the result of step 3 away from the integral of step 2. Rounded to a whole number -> -395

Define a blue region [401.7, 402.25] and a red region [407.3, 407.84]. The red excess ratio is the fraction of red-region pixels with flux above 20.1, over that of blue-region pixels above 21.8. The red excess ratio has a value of 1.0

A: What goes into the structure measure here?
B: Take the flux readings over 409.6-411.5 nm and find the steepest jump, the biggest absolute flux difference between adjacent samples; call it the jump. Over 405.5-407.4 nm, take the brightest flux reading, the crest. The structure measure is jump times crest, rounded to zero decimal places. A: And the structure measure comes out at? 50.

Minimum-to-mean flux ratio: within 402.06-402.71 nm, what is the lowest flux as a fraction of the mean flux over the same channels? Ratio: 0.892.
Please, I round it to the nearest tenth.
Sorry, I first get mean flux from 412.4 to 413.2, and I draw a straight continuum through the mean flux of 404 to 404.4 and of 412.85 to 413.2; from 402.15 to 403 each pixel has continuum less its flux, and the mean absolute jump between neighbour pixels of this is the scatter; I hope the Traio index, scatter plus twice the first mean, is 45.6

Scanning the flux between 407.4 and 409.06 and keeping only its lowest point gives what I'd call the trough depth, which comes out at 16.78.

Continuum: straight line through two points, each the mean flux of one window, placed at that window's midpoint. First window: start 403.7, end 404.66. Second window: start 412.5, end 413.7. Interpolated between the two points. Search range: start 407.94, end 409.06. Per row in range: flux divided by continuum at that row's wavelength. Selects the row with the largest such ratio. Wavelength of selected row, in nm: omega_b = 408.077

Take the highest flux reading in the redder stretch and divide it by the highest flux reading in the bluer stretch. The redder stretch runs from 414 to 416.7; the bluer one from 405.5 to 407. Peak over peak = 1.09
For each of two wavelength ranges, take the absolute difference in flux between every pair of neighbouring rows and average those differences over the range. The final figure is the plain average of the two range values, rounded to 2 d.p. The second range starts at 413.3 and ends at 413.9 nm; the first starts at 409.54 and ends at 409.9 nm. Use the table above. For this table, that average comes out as 1.03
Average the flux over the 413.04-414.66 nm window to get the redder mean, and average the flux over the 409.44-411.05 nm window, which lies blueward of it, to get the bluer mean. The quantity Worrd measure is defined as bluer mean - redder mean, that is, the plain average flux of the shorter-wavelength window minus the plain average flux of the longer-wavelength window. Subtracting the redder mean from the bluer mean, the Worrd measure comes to -4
